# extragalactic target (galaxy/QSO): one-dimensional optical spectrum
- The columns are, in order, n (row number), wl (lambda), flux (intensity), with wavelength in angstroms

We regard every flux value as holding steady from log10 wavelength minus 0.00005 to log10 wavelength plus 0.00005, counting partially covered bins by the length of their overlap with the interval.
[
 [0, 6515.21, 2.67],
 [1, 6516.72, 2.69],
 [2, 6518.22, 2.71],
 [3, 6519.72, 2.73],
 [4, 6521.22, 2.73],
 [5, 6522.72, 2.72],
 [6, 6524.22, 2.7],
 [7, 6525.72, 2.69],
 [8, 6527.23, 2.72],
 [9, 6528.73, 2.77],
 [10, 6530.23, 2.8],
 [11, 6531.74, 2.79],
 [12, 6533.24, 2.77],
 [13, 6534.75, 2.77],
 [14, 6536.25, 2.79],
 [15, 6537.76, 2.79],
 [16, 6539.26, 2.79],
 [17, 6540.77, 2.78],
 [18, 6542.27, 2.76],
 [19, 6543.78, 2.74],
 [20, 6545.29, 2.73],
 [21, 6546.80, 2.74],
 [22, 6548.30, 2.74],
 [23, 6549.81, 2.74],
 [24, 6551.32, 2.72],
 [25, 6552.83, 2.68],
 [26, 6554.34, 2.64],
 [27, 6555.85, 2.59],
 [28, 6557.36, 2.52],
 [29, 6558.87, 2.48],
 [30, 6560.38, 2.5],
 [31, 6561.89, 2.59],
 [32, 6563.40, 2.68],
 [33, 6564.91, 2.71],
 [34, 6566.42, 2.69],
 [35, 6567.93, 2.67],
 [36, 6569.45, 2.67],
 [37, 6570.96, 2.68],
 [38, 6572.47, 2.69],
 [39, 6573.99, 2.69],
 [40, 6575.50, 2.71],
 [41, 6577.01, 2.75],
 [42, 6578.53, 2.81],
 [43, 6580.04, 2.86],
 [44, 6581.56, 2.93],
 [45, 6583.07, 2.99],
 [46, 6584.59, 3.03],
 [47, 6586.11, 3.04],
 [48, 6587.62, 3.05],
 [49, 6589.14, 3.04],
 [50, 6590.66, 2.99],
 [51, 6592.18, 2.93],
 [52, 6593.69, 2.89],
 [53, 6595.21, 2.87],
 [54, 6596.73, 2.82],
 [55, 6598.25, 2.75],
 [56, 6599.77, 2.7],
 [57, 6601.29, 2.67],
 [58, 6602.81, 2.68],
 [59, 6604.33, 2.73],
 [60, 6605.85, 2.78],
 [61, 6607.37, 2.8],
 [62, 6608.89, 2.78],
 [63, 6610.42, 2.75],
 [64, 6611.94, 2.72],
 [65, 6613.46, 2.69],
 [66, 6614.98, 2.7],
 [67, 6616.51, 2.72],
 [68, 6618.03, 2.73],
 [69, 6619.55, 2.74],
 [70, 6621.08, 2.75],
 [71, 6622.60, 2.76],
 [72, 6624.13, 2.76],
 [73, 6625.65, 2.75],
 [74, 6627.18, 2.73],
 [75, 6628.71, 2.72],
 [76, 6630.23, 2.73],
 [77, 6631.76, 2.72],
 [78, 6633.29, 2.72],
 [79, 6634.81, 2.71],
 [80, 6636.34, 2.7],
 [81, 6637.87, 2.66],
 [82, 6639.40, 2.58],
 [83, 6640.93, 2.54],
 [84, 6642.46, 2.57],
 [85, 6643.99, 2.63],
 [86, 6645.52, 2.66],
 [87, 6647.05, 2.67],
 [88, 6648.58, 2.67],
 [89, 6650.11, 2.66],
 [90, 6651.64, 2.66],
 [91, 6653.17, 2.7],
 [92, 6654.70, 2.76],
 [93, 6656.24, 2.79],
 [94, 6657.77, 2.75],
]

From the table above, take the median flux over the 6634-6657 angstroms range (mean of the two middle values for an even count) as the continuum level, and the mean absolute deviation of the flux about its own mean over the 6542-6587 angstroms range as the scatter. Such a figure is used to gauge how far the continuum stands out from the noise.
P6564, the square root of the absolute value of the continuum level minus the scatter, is 1.60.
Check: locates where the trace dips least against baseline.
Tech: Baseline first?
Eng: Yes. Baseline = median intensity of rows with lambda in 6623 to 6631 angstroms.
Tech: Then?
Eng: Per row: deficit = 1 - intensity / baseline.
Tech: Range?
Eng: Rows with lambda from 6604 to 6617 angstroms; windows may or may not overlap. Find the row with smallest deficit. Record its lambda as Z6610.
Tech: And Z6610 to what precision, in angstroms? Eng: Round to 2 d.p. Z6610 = 6607.37 angstroms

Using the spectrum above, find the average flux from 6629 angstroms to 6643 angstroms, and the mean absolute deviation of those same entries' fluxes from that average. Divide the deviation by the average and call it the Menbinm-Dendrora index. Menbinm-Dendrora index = 0.024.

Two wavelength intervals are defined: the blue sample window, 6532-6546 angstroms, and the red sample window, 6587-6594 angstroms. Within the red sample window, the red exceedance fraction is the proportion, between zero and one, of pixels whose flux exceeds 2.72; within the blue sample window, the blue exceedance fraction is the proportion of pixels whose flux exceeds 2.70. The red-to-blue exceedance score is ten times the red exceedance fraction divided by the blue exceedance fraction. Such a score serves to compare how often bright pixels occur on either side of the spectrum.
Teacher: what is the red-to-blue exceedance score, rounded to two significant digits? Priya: 10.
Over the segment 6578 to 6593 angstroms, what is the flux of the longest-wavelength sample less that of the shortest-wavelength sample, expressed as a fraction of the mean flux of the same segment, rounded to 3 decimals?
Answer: 0.040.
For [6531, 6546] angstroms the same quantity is -0.022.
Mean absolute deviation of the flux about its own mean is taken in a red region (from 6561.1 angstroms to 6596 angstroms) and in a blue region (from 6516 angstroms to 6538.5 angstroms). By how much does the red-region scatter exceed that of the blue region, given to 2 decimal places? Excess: 0.10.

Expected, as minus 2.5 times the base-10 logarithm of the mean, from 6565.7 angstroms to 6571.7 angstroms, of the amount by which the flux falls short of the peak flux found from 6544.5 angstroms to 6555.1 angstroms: 3.0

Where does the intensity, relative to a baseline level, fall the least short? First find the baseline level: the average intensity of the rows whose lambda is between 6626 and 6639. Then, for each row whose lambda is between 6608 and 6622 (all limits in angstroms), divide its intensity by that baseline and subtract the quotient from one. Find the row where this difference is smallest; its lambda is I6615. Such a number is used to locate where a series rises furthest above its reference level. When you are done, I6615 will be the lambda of 6608.89 angstroms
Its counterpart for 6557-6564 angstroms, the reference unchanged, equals 6563.40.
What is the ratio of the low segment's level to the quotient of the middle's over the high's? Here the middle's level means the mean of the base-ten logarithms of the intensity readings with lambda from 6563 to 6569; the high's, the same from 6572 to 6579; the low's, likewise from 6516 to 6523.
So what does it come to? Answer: 0.441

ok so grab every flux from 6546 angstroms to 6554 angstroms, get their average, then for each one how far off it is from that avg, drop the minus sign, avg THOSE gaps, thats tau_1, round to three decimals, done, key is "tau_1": 0.019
